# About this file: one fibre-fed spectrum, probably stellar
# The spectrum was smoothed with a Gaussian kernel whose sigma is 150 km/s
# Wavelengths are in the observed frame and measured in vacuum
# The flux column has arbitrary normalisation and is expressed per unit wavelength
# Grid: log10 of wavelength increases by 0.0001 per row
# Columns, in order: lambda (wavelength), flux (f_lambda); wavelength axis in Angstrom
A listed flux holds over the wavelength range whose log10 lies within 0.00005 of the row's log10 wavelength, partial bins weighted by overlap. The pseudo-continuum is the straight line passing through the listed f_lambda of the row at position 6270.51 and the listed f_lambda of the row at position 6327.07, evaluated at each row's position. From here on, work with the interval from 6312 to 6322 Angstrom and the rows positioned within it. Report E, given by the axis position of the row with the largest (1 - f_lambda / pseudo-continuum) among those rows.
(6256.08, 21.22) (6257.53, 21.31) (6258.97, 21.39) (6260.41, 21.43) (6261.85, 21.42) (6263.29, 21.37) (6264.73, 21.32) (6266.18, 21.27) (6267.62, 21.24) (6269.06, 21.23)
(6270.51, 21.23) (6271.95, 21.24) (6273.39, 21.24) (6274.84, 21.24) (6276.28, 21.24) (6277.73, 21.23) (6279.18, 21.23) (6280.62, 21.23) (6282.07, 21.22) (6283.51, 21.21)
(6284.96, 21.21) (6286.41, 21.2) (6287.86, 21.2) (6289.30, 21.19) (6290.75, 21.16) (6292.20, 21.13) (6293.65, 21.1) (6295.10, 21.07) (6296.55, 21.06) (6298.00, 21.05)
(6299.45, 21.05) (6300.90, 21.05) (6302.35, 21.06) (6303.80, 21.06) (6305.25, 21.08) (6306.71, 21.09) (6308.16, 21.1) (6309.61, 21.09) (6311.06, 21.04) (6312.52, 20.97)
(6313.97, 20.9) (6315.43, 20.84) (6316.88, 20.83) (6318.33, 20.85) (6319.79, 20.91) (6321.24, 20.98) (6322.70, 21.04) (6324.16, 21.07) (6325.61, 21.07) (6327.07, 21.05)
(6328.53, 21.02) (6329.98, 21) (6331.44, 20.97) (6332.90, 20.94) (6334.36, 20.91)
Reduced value 6316.88 Angstrom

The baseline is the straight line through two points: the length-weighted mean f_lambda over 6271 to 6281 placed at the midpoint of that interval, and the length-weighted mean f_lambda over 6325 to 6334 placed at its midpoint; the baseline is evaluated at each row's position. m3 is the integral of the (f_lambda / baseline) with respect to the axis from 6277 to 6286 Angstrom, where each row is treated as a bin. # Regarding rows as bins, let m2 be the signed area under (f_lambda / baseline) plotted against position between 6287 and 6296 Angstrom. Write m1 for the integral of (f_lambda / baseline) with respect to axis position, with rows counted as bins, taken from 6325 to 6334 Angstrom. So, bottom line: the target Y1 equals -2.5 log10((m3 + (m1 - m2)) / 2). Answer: -1.63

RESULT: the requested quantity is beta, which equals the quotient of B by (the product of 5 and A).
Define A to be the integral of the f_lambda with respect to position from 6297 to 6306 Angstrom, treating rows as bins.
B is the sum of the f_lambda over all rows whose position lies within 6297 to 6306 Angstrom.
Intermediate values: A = 189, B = 126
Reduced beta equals 0.133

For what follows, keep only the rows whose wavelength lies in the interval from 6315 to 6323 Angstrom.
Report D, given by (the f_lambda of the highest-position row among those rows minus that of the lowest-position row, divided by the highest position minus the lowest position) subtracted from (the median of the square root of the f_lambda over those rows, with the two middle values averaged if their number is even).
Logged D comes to 4.54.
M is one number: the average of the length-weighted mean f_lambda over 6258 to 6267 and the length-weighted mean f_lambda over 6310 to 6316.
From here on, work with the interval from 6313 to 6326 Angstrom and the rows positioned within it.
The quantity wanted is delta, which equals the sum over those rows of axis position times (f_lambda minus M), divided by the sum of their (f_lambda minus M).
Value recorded 6318.3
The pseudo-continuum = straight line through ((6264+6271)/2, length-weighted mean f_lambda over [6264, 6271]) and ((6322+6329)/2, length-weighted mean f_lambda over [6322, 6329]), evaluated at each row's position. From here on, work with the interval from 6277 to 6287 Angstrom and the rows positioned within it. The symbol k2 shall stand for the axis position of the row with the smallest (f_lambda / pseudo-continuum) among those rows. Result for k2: 6277.73 Angstrom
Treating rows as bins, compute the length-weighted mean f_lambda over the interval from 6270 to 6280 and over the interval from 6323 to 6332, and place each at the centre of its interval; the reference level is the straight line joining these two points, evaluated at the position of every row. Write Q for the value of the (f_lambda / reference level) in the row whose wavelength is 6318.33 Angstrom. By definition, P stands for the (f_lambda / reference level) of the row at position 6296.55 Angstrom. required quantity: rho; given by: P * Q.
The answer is 0.985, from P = 0.995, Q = 0.99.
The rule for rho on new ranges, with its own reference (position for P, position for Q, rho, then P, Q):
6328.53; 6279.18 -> 1.000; 1.000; 1.00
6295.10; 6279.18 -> 0.996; 0.996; 1.00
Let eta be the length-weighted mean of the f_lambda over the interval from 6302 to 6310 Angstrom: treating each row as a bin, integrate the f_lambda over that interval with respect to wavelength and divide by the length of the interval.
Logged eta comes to 21.1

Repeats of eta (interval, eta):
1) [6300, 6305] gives 21.1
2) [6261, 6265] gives 21.4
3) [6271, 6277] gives 21.3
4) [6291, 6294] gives 21.1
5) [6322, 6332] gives 21.0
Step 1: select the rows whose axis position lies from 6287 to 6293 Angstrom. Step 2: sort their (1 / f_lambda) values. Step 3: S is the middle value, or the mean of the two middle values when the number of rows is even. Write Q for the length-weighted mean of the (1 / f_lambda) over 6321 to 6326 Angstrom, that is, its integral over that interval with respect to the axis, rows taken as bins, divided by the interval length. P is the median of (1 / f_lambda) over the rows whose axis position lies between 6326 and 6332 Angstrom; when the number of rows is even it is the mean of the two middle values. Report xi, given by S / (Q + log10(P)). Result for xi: -0.0370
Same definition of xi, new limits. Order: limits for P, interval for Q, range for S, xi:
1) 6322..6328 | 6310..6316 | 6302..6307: -0.0372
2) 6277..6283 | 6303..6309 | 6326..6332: -0.0372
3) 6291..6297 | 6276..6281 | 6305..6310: -0.0371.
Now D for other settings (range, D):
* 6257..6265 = 4.62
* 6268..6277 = 4.61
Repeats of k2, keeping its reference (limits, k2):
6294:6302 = 6298.00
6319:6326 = 6319.79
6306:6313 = 6312.52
